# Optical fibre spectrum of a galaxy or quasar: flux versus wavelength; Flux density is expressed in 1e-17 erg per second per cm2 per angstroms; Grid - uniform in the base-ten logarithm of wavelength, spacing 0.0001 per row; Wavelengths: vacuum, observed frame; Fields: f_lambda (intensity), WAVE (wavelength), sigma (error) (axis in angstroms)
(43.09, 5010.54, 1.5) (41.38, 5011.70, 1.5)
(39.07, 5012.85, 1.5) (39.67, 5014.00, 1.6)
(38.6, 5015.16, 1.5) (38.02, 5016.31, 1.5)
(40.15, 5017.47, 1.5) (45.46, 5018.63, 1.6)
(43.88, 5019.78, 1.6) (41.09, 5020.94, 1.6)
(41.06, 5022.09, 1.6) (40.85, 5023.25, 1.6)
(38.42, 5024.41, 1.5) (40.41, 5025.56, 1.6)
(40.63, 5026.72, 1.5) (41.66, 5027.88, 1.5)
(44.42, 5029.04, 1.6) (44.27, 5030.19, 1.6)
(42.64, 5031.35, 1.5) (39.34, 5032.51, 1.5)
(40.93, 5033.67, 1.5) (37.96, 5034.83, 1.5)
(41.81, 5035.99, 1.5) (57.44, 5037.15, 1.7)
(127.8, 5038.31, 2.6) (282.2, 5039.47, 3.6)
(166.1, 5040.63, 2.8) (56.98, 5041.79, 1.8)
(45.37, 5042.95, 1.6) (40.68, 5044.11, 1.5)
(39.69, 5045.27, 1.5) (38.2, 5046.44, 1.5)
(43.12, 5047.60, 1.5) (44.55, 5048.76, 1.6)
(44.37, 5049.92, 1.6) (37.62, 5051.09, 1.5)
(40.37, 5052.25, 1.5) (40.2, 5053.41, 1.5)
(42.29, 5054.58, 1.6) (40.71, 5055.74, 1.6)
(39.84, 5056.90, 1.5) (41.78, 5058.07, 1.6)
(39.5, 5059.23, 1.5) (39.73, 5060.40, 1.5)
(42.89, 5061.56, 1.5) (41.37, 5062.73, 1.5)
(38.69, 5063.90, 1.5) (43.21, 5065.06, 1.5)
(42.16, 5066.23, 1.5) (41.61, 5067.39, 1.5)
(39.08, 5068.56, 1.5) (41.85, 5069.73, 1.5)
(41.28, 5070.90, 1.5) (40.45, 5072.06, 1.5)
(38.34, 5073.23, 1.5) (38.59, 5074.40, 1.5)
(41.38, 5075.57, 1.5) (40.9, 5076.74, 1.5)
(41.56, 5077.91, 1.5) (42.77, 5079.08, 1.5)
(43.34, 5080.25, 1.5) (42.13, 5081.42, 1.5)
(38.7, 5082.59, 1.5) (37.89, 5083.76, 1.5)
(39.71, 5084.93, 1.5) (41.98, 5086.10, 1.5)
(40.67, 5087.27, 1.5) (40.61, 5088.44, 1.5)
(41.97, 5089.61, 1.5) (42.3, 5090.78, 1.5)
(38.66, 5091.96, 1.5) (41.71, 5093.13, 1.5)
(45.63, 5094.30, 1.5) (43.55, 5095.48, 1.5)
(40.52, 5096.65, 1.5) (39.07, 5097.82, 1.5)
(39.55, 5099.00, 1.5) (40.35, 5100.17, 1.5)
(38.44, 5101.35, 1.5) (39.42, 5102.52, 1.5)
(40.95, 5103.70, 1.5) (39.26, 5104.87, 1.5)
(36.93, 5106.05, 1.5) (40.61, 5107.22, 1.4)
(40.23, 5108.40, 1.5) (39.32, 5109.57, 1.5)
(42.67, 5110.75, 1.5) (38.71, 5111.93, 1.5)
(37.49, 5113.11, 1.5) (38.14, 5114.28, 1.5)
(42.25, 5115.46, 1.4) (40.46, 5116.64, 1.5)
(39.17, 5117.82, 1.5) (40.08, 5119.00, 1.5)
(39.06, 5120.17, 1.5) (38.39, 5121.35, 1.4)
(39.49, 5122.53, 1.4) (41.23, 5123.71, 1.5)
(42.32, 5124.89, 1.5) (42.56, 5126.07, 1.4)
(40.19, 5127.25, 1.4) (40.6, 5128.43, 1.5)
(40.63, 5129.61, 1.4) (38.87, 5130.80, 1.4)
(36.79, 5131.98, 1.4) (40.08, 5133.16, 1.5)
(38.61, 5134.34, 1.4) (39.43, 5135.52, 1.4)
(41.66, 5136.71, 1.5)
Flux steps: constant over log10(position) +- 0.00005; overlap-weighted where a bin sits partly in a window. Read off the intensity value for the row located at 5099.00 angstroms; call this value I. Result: 39.55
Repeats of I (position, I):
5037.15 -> 57.44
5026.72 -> 40.63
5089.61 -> 41.97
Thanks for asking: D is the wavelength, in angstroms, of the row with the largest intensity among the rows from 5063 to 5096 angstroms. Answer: 5094.30 angstroms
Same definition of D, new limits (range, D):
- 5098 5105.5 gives 5103.70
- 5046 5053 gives 5048.76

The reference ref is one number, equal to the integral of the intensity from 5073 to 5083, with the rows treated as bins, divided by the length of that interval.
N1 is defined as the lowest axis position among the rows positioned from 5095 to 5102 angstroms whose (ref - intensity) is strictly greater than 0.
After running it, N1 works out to 5096.65 angstroms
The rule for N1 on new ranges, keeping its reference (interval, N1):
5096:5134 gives 5096.65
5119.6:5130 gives 5120.17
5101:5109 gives 5101.35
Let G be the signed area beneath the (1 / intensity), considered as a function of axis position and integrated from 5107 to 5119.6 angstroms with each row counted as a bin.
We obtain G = 0.316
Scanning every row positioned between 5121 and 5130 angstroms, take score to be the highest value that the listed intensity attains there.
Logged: 42.56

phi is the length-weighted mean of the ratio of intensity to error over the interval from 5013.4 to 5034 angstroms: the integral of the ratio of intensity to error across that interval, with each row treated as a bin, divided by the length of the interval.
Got 26.6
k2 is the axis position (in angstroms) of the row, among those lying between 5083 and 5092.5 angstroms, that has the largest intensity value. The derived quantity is 5090.78 angstroms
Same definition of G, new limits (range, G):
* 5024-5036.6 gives 0.307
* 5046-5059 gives 0.317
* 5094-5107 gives 0.324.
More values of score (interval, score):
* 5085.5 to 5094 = 42.3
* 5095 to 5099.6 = 43.55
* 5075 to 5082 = 43.34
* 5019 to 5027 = 43.88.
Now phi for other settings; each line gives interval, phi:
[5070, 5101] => 27.3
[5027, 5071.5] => 30.1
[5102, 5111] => 26.8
